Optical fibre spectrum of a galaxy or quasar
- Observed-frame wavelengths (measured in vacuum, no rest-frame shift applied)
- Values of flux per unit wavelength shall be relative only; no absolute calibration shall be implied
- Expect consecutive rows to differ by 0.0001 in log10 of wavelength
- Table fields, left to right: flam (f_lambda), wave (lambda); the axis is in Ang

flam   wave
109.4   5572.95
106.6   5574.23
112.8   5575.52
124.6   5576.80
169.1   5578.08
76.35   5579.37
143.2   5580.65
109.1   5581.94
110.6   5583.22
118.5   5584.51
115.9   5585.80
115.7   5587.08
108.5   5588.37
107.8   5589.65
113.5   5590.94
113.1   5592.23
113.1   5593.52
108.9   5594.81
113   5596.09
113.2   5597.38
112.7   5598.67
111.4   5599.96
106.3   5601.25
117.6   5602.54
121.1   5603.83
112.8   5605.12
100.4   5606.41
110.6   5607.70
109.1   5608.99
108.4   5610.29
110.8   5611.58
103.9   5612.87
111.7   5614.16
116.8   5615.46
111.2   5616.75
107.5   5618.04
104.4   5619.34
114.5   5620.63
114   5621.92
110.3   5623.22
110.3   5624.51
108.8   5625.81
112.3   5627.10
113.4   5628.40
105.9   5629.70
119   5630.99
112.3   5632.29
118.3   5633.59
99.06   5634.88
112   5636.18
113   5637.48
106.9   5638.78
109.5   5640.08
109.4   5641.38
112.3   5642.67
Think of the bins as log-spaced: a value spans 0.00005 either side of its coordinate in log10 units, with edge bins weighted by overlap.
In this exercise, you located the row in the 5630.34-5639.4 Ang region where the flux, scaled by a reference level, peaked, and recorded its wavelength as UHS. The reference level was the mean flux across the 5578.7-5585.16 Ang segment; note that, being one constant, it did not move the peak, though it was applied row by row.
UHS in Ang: 5630.99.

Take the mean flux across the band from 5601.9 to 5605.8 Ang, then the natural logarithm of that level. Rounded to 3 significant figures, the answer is 4.76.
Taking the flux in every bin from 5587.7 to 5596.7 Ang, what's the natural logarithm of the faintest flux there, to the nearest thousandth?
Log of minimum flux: 4.680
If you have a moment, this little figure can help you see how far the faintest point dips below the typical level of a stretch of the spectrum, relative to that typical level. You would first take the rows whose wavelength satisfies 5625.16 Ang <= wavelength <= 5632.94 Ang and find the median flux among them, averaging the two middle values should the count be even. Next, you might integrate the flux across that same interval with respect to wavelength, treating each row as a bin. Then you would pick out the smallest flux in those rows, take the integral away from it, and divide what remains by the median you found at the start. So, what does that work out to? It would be -6.81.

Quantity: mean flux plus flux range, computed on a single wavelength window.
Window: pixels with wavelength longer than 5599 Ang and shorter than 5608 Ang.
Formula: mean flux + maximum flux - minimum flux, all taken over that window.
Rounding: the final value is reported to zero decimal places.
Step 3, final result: 132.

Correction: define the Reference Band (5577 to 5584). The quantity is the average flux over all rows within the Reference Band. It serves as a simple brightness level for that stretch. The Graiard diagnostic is 122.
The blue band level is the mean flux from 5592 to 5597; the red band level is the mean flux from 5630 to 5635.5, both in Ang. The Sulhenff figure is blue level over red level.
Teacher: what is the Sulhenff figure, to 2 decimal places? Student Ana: 1.00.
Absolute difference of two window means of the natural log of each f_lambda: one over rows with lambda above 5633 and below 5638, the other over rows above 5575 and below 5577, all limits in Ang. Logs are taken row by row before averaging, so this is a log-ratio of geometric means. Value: 0.072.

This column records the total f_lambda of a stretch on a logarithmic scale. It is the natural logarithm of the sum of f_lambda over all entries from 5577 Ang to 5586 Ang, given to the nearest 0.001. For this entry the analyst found 6.737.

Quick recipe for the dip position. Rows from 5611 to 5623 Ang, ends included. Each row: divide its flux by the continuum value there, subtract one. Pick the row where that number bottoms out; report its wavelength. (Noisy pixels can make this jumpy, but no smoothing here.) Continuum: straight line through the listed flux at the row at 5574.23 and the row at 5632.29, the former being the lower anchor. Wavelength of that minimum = 5619.34 Ang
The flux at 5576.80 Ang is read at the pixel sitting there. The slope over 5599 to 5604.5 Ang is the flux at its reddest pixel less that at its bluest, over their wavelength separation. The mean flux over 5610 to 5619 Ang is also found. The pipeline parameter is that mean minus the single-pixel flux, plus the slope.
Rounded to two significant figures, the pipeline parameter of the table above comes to -12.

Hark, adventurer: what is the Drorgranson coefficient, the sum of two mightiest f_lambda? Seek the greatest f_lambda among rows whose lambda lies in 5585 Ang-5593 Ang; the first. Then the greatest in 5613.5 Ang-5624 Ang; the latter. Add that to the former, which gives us 233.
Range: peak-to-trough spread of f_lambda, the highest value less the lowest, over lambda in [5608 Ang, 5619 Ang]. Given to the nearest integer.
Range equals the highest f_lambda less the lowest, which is 13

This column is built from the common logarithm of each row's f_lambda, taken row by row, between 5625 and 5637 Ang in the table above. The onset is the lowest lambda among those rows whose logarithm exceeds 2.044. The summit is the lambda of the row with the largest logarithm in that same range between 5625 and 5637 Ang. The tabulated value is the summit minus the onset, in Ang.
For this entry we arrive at 3.9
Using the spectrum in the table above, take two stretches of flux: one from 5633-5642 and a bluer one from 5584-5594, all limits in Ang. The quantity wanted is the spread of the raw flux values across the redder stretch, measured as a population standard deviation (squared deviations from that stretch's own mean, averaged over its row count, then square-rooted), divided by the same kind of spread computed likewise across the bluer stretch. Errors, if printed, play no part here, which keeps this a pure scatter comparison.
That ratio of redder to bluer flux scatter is 1.6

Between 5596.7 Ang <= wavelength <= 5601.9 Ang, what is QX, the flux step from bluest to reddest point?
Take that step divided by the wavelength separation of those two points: -1.8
